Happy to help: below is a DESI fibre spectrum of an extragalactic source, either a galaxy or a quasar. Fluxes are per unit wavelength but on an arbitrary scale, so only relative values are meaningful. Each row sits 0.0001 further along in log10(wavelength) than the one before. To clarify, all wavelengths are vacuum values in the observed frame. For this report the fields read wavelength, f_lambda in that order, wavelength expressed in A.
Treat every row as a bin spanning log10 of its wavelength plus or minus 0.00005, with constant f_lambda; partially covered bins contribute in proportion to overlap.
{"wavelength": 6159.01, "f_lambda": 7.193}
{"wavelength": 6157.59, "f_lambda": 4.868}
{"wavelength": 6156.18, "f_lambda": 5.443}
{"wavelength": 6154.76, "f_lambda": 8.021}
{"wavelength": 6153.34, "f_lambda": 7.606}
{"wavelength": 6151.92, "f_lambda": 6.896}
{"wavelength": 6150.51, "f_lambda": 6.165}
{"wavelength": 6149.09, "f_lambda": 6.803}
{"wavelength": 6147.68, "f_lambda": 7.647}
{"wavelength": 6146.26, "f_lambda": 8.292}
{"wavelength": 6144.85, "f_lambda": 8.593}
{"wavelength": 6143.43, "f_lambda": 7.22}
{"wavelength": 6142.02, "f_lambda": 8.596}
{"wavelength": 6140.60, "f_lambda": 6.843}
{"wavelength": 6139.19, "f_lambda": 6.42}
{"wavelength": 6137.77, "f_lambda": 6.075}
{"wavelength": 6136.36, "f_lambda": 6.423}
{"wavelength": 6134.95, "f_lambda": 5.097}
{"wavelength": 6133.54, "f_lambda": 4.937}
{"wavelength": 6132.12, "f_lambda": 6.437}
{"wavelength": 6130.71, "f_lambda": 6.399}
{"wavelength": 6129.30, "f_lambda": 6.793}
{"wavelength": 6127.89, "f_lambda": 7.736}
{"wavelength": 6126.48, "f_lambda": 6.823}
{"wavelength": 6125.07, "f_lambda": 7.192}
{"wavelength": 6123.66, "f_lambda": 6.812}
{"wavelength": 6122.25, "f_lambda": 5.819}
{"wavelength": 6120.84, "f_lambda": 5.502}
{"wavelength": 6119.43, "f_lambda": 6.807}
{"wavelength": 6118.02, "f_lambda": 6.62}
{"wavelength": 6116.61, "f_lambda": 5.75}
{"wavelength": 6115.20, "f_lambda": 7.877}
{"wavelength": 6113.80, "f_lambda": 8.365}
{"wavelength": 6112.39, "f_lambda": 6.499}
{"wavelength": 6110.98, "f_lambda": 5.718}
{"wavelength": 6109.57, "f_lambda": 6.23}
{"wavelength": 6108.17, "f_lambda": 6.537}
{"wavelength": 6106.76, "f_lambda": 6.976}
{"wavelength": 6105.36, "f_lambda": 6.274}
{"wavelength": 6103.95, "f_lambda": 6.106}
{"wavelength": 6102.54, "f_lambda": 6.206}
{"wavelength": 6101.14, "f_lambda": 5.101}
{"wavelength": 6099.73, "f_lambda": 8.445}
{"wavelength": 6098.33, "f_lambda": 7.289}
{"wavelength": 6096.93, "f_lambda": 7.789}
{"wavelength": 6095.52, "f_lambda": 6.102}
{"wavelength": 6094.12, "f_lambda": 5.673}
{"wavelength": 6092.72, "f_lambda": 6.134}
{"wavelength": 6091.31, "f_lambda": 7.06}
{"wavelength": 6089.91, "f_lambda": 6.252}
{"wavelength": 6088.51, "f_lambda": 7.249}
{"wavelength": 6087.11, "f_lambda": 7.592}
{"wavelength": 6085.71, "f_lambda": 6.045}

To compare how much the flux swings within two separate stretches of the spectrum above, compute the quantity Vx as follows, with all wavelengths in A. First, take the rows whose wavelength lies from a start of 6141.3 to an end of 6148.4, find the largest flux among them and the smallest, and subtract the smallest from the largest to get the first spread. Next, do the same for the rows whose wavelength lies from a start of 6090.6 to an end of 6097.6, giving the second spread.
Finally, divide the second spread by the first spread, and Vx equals 1.5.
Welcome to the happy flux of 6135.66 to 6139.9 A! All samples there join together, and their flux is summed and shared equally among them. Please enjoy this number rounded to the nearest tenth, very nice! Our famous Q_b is 6.3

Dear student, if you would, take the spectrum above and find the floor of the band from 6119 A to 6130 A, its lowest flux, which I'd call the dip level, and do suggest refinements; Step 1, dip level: 5.502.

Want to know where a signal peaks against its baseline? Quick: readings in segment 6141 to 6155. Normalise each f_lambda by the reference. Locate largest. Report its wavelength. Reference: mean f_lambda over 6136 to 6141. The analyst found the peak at 6142.02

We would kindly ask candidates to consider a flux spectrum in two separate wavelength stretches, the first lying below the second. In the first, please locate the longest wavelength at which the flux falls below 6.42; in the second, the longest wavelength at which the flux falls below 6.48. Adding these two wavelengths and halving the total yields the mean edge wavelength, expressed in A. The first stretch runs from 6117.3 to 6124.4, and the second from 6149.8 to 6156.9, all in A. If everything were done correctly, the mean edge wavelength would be 6139.2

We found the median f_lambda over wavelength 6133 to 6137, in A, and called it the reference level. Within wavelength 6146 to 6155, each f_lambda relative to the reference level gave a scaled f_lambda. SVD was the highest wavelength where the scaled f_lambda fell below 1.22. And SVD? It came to 6150.51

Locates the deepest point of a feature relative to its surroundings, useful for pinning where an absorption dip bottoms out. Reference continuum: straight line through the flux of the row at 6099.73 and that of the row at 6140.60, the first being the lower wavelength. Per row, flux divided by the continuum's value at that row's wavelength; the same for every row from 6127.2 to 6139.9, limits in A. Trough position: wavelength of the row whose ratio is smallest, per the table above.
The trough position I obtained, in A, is 6133.54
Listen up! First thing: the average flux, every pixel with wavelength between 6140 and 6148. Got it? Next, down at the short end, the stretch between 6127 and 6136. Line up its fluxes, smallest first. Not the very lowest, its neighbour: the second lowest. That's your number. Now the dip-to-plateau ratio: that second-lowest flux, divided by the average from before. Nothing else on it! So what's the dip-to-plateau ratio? 0.65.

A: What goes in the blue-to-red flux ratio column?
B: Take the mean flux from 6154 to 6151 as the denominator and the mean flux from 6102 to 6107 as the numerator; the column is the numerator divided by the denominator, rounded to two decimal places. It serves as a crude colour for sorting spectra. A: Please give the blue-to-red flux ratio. 0.88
